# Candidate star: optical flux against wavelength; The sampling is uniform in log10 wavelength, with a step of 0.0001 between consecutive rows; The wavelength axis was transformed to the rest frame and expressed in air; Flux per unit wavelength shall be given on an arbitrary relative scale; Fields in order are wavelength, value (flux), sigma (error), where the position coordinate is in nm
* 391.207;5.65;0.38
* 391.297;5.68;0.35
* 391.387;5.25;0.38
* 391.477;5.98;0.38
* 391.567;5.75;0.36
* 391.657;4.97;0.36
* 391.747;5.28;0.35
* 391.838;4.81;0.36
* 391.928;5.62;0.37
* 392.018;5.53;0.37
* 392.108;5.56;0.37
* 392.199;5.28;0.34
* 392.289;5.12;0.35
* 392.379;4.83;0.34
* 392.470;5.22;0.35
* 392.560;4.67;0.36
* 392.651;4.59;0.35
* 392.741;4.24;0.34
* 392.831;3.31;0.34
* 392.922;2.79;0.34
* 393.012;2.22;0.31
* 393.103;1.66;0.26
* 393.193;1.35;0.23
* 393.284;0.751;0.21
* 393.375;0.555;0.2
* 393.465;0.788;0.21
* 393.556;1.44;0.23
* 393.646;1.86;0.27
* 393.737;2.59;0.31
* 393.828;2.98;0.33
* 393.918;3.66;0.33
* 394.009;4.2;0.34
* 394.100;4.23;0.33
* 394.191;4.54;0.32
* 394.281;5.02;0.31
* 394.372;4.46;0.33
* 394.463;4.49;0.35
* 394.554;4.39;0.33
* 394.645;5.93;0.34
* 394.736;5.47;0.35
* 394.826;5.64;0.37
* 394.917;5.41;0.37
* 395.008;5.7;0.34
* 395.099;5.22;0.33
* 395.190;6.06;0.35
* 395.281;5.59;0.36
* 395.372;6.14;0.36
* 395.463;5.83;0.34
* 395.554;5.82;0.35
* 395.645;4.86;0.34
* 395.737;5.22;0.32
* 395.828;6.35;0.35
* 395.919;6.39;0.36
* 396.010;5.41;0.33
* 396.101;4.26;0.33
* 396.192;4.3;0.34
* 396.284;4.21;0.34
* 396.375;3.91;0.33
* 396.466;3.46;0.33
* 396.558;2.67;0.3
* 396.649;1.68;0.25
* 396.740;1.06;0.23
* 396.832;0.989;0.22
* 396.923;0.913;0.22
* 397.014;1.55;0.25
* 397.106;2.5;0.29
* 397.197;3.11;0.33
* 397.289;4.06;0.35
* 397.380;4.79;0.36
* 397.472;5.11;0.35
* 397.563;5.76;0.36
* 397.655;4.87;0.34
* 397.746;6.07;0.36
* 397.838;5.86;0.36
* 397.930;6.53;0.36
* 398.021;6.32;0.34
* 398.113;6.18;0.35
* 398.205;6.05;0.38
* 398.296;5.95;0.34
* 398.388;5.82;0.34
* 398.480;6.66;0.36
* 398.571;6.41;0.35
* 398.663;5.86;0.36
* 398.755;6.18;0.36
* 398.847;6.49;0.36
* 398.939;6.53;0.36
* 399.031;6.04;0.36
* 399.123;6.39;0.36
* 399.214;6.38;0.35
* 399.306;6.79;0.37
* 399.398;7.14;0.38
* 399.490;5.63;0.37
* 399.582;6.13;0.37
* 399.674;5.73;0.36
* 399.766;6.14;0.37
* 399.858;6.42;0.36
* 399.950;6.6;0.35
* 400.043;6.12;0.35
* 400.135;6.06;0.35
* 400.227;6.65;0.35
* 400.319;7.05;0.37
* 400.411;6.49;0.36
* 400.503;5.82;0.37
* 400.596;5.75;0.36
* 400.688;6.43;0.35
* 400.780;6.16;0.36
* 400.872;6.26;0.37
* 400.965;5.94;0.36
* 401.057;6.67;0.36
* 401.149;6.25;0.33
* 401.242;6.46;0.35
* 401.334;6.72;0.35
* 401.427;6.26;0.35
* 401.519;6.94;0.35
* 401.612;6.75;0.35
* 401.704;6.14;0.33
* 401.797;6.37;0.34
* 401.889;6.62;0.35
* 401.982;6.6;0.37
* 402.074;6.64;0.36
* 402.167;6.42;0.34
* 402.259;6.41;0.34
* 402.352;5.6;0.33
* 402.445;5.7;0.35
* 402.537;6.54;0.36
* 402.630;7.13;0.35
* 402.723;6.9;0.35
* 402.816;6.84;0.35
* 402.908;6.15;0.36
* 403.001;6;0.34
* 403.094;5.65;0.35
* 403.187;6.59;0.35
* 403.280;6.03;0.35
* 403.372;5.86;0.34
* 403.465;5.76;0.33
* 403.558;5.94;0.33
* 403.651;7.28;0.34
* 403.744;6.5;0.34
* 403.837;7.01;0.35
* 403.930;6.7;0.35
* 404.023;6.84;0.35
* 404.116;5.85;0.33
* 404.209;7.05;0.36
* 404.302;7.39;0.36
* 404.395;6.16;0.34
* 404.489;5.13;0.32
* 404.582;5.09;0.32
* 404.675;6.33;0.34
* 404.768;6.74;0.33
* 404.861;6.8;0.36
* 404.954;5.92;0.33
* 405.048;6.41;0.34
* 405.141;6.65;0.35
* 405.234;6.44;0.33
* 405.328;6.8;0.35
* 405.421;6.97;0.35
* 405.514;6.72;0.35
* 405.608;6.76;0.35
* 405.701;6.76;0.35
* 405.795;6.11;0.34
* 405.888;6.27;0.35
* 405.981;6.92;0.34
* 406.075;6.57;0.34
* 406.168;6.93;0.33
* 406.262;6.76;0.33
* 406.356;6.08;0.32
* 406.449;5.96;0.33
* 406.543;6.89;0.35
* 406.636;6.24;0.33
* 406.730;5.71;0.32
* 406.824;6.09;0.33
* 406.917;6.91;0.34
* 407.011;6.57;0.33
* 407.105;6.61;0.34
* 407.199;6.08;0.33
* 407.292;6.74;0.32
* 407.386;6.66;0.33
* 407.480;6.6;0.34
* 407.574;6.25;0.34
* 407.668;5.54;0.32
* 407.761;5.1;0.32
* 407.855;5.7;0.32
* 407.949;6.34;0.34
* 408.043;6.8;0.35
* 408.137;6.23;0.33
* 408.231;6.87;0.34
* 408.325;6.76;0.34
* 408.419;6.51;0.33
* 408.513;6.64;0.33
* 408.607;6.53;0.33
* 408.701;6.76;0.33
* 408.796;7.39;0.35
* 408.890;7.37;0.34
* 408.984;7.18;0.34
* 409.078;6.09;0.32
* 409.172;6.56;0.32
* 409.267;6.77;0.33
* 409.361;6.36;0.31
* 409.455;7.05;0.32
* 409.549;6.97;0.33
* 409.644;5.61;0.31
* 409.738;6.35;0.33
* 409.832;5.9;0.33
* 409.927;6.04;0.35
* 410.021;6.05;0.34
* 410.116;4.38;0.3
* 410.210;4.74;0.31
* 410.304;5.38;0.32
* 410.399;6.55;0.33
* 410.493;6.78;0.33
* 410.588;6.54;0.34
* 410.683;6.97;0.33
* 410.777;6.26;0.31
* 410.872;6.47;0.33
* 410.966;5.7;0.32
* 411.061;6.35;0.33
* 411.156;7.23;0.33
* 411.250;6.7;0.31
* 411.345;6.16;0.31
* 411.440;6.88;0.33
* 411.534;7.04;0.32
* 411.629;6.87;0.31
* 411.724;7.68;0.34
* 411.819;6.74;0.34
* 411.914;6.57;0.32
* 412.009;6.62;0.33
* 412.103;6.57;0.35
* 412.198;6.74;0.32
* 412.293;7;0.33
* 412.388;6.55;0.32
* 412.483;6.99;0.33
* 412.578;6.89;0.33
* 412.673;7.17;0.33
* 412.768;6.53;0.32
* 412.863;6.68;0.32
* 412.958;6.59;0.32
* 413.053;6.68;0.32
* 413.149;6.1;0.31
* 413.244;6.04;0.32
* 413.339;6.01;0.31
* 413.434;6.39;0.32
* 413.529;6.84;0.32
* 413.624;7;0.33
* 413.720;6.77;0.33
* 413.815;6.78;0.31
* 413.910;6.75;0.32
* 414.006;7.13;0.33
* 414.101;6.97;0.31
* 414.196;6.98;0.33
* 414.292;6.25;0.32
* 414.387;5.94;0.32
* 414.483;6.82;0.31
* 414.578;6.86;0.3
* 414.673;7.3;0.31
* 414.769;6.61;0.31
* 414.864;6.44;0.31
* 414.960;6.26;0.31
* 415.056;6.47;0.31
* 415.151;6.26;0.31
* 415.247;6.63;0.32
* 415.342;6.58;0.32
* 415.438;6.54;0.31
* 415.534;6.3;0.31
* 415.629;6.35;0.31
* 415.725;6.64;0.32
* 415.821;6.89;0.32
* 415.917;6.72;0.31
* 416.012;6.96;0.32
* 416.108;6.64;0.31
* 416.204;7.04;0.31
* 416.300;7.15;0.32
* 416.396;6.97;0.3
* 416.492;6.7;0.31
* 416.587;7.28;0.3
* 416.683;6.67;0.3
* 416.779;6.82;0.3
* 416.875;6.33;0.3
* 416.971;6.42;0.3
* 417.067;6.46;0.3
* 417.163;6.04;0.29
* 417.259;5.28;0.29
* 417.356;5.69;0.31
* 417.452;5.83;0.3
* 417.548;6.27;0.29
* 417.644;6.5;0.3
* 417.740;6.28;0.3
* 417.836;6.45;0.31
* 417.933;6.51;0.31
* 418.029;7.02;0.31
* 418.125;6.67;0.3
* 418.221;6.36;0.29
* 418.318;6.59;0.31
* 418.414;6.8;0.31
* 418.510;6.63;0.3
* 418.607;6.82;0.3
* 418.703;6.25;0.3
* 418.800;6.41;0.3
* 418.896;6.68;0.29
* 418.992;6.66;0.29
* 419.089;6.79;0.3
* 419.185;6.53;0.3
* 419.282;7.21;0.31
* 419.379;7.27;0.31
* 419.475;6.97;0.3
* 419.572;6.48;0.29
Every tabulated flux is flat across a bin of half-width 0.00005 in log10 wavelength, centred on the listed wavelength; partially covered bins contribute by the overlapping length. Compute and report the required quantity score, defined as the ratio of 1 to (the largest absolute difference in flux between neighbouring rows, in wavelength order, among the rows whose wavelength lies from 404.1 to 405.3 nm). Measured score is 0.8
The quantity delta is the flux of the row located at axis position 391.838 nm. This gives 4.81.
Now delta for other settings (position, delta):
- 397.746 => 6.07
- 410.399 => 6.55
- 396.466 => 3.46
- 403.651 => 7.28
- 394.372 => 4.46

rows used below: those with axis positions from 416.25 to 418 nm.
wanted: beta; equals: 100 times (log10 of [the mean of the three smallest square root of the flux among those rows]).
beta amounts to 37.4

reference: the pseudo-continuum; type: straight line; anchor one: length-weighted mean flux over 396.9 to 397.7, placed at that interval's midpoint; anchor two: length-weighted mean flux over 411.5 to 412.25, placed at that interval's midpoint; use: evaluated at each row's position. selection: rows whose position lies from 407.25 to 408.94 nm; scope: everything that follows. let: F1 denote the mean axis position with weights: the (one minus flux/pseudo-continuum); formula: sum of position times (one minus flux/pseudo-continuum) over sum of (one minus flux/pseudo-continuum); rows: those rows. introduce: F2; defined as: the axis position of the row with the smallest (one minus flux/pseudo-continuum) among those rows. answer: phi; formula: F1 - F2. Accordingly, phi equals -0.53 nm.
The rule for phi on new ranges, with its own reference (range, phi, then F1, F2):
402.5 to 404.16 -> 0.64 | 403.27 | 402.630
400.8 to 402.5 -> 0.08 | 401.60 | 401.519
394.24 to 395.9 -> 0.44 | 395.09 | 394.645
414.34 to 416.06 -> 0.55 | 415.23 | 414.673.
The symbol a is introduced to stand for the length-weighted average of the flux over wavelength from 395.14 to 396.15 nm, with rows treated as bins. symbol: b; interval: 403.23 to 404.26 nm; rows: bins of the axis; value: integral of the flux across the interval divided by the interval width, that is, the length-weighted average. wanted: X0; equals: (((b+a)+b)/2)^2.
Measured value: 86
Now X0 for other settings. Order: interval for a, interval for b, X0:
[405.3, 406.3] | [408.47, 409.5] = 103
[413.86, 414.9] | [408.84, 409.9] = 99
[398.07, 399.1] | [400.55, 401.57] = 89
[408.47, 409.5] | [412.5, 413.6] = 99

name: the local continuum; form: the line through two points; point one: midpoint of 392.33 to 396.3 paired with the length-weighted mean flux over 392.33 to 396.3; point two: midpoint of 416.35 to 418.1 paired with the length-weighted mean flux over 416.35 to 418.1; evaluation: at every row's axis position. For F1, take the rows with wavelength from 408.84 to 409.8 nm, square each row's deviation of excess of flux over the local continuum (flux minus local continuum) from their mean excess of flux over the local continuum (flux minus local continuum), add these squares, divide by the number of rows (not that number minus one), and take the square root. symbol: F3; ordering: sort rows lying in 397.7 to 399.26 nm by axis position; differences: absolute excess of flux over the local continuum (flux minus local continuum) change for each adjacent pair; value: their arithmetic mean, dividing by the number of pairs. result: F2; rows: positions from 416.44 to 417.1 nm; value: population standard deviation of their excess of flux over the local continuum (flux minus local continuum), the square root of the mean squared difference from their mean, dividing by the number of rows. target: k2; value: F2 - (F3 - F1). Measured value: 0.54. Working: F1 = 0.53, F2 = 0.31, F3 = 0.30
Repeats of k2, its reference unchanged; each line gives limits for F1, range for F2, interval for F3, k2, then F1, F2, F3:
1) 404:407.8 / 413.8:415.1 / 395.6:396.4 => 0.43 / 0.56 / 0.38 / 0.51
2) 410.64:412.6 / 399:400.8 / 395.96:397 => 0.34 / 0.39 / 0.42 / 0.46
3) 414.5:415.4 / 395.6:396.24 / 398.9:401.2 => 0.71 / 0.32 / 0.82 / 0.43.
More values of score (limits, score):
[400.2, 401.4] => 1.4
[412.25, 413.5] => 1.6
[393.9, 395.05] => 0.6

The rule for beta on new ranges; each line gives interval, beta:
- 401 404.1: 37.6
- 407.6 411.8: 33.8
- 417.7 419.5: 40.0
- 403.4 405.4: 36.3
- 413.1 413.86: 39.1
